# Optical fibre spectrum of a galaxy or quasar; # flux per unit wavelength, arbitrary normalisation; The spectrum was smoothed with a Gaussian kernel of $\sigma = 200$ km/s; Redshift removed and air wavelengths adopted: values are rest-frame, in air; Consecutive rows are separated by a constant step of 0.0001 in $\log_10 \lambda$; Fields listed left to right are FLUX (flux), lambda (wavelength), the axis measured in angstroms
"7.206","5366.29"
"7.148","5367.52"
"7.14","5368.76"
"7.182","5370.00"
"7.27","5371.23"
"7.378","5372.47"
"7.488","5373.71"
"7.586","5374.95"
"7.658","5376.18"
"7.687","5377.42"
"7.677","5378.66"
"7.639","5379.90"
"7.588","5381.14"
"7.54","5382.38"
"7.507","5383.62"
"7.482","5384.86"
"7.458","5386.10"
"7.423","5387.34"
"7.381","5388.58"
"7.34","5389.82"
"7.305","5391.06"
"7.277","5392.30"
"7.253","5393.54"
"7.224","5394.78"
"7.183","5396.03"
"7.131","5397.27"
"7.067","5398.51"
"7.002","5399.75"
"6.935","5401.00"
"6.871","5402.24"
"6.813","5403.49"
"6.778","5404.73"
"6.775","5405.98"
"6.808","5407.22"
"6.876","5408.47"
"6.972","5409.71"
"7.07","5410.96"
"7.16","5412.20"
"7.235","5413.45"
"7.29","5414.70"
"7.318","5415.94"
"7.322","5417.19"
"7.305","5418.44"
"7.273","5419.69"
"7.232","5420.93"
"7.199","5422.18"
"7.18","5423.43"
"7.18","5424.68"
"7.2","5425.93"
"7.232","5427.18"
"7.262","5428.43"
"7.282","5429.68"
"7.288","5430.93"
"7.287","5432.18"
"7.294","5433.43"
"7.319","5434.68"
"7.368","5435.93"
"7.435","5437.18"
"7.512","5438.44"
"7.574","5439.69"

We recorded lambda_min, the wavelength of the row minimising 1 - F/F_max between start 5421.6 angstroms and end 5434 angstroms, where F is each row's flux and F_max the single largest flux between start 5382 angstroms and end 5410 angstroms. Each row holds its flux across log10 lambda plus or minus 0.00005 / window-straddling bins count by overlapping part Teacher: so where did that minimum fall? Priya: 5433.43 angstroms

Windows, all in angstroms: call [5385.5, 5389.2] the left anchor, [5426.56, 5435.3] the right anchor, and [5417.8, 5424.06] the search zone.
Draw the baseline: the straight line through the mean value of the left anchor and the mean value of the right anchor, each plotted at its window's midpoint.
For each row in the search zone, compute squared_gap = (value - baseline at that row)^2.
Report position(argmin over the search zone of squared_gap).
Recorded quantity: 5418.44 angstroms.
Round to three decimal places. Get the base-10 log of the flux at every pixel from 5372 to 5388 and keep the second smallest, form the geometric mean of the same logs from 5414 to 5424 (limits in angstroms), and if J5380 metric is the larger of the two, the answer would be 0.871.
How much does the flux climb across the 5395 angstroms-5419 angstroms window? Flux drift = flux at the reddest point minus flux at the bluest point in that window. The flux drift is 0.1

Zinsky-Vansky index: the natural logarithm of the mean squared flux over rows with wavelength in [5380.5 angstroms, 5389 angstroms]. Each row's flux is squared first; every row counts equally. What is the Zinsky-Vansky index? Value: 4.03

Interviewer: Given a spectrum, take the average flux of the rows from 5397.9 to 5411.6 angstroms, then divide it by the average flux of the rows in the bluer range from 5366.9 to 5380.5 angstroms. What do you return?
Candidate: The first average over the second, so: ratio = 0.93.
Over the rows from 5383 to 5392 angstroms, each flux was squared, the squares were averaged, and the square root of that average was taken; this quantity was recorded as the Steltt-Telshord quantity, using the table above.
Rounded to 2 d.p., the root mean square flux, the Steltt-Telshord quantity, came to 7.41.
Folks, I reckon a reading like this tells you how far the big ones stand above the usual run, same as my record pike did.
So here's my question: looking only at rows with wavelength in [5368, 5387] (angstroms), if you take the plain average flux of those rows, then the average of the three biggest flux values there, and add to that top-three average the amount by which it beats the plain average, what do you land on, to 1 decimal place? 7.9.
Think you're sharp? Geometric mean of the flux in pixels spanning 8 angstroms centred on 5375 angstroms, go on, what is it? 7.53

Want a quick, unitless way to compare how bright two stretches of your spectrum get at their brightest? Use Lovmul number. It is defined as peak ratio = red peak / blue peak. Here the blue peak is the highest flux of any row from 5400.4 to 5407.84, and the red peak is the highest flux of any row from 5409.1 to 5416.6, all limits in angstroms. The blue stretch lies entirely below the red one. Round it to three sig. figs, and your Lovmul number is 1.06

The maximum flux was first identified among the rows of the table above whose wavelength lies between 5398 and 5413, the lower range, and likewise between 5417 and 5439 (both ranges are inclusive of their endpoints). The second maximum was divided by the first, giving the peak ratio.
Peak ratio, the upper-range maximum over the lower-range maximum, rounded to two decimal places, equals 1.05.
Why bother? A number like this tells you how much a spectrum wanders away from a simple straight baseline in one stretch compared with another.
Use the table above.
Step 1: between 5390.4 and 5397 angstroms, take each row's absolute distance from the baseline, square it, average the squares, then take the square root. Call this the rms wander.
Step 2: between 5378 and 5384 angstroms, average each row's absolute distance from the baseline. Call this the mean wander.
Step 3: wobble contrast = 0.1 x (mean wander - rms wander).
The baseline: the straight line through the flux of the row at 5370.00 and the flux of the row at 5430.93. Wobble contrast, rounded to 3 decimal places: 0.034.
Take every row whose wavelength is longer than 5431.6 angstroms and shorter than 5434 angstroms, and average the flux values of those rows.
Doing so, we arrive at 7.29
